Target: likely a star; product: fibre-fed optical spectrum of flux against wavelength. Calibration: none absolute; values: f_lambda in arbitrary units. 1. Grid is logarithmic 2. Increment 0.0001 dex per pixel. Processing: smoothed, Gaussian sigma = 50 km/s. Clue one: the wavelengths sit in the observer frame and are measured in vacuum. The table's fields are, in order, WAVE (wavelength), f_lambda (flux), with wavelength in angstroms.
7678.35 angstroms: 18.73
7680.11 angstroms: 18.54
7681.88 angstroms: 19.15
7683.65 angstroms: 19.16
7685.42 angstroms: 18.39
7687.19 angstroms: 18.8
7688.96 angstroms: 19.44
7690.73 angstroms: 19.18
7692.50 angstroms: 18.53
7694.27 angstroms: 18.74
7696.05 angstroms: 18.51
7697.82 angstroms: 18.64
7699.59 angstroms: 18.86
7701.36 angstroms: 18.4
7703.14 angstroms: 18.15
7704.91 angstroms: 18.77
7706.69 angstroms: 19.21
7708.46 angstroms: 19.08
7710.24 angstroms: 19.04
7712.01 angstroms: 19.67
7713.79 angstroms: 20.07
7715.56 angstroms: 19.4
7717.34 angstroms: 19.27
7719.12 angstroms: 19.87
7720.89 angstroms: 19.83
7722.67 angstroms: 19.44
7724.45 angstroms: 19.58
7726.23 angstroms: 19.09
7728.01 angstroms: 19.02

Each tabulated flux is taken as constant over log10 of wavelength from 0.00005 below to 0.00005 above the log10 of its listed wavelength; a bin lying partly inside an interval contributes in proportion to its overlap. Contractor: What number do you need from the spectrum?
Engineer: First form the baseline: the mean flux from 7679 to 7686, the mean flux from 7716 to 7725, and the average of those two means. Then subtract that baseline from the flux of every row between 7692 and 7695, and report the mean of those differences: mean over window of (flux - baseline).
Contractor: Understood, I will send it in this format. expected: -0.57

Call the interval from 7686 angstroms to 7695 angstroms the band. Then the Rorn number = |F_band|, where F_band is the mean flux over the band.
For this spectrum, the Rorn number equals 18.9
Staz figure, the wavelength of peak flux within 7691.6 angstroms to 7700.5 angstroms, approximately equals 7699.59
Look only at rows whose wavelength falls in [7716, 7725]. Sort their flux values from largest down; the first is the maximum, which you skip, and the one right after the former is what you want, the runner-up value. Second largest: 19.83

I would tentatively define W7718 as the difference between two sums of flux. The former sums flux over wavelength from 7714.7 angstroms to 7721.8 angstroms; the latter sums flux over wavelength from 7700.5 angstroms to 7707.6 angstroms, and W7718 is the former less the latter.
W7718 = 4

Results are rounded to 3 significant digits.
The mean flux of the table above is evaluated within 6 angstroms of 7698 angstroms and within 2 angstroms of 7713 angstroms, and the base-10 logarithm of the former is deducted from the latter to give 18.6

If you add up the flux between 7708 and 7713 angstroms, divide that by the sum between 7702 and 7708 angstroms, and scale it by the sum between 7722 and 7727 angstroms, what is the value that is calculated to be 59.8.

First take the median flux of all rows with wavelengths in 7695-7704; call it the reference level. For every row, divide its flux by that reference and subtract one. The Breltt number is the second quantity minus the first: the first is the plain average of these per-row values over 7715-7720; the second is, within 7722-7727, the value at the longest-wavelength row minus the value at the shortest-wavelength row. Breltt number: -0.07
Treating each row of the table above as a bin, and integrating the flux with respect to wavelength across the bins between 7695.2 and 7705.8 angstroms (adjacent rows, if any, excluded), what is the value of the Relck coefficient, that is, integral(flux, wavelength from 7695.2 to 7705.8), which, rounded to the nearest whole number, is 197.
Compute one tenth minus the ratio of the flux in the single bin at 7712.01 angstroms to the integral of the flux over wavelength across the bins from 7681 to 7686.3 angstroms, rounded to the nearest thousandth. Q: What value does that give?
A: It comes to -0.096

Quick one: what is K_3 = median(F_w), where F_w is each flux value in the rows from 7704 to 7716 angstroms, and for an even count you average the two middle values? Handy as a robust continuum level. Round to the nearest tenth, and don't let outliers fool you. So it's 19.2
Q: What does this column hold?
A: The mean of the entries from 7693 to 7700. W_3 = 18.7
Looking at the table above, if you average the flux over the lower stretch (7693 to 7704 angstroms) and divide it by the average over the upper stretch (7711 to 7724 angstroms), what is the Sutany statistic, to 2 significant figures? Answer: 0.94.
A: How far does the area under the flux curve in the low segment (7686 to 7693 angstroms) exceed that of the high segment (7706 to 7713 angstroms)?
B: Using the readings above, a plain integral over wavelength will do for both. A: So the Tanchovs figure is -2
